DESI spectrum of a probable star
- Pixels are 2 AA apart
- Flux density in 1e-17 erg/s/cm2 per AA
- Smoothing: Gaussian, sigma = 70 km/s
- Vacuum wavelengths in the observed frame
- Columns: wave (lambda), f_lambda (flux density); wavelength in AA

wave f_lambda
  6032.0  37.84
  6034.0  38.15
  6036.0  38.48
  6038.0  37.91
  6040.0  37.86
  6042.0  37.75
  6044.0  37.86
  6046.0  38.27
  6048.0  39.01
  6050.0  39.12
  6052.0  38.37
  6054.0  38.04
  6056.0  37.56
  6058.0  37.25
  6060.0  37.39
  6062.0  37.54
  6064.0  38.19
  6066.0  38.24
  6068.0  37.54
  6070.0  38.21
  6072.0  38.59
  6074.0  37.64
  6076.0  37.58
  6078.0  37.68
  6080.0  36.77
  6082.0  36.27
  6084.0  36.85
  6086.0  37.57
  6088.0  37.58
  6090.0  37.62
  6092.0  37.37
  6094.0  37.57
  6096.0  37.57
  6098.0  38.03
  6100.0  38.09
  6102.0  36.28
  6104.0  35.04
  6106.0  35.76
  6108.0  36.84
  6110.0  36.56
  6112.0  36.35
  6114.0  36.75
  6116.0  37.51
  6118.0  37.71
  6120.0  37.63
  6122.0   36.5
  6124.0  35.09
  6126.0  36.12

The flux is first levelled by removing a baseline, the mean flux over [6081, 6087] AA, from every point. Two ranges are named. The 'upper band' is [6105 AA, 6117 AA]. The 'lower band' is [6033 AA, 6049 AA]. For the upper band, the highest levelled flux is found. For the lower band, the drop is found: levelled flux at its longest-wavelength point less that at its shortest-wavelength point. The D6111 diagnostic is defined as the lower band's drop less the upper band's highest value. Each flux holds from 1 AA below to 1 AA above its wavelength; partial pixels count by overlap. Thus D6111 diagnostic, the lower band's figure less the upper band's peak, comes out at 0.25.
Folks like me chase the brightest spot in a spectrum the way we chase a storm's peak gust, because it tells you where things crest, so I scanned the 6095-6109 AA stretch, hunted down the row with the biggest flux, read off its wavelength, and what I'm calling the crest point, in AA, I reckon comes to 6100.0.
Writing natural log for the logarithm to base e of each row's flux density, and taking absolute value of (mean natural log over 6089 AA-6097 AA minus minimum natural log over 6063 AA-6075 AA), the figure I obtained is 0.000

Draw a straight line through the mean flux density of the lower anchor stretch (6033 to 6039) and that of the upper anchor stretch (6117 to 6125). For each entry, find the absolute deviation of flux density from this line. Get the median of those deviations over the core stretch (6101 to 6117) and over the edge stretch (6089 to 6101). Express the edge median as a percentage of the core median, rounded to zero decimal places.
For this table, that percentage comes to 64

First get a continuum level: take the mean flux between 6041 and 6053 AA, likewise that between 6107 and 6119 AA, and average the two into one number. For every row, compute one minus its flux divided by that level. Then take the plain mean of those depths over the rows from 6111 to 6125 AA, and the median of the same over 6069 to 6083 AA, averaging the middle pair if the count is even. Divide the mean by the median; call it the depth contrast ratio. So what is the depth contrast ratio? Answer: 25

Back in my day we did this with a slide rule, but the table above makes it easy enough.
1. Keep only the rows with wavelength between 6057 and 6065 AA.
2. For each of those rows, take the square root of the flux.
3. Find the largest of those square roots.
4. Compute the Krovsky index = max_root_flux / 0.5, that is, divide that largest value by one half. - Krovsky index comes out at 12.4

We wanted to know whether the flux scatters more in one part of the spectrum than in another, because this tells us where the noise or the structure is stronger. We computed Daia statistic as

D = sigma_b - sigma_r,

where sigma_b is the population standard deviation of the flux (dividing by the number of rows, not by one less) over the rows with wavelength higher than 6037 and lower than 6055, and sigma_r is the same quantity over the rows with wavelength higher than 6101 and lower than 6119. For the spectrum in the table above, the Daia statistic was -0.30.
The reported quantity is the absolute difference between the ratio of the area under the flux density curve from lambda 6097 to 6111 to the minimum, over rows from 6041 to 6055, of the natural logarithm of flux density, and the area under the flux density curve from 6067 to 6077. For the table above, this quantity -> 238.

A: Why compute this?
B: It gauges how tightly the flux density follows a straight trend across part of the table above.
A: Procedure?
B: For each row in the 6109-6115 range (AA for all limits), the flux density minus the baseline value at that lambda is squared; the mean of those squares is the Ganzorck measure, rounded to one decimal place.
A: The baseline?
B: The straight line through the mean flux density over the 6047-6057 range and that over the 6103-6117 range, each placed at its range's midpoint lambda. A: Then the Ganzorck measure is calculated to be 0.1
